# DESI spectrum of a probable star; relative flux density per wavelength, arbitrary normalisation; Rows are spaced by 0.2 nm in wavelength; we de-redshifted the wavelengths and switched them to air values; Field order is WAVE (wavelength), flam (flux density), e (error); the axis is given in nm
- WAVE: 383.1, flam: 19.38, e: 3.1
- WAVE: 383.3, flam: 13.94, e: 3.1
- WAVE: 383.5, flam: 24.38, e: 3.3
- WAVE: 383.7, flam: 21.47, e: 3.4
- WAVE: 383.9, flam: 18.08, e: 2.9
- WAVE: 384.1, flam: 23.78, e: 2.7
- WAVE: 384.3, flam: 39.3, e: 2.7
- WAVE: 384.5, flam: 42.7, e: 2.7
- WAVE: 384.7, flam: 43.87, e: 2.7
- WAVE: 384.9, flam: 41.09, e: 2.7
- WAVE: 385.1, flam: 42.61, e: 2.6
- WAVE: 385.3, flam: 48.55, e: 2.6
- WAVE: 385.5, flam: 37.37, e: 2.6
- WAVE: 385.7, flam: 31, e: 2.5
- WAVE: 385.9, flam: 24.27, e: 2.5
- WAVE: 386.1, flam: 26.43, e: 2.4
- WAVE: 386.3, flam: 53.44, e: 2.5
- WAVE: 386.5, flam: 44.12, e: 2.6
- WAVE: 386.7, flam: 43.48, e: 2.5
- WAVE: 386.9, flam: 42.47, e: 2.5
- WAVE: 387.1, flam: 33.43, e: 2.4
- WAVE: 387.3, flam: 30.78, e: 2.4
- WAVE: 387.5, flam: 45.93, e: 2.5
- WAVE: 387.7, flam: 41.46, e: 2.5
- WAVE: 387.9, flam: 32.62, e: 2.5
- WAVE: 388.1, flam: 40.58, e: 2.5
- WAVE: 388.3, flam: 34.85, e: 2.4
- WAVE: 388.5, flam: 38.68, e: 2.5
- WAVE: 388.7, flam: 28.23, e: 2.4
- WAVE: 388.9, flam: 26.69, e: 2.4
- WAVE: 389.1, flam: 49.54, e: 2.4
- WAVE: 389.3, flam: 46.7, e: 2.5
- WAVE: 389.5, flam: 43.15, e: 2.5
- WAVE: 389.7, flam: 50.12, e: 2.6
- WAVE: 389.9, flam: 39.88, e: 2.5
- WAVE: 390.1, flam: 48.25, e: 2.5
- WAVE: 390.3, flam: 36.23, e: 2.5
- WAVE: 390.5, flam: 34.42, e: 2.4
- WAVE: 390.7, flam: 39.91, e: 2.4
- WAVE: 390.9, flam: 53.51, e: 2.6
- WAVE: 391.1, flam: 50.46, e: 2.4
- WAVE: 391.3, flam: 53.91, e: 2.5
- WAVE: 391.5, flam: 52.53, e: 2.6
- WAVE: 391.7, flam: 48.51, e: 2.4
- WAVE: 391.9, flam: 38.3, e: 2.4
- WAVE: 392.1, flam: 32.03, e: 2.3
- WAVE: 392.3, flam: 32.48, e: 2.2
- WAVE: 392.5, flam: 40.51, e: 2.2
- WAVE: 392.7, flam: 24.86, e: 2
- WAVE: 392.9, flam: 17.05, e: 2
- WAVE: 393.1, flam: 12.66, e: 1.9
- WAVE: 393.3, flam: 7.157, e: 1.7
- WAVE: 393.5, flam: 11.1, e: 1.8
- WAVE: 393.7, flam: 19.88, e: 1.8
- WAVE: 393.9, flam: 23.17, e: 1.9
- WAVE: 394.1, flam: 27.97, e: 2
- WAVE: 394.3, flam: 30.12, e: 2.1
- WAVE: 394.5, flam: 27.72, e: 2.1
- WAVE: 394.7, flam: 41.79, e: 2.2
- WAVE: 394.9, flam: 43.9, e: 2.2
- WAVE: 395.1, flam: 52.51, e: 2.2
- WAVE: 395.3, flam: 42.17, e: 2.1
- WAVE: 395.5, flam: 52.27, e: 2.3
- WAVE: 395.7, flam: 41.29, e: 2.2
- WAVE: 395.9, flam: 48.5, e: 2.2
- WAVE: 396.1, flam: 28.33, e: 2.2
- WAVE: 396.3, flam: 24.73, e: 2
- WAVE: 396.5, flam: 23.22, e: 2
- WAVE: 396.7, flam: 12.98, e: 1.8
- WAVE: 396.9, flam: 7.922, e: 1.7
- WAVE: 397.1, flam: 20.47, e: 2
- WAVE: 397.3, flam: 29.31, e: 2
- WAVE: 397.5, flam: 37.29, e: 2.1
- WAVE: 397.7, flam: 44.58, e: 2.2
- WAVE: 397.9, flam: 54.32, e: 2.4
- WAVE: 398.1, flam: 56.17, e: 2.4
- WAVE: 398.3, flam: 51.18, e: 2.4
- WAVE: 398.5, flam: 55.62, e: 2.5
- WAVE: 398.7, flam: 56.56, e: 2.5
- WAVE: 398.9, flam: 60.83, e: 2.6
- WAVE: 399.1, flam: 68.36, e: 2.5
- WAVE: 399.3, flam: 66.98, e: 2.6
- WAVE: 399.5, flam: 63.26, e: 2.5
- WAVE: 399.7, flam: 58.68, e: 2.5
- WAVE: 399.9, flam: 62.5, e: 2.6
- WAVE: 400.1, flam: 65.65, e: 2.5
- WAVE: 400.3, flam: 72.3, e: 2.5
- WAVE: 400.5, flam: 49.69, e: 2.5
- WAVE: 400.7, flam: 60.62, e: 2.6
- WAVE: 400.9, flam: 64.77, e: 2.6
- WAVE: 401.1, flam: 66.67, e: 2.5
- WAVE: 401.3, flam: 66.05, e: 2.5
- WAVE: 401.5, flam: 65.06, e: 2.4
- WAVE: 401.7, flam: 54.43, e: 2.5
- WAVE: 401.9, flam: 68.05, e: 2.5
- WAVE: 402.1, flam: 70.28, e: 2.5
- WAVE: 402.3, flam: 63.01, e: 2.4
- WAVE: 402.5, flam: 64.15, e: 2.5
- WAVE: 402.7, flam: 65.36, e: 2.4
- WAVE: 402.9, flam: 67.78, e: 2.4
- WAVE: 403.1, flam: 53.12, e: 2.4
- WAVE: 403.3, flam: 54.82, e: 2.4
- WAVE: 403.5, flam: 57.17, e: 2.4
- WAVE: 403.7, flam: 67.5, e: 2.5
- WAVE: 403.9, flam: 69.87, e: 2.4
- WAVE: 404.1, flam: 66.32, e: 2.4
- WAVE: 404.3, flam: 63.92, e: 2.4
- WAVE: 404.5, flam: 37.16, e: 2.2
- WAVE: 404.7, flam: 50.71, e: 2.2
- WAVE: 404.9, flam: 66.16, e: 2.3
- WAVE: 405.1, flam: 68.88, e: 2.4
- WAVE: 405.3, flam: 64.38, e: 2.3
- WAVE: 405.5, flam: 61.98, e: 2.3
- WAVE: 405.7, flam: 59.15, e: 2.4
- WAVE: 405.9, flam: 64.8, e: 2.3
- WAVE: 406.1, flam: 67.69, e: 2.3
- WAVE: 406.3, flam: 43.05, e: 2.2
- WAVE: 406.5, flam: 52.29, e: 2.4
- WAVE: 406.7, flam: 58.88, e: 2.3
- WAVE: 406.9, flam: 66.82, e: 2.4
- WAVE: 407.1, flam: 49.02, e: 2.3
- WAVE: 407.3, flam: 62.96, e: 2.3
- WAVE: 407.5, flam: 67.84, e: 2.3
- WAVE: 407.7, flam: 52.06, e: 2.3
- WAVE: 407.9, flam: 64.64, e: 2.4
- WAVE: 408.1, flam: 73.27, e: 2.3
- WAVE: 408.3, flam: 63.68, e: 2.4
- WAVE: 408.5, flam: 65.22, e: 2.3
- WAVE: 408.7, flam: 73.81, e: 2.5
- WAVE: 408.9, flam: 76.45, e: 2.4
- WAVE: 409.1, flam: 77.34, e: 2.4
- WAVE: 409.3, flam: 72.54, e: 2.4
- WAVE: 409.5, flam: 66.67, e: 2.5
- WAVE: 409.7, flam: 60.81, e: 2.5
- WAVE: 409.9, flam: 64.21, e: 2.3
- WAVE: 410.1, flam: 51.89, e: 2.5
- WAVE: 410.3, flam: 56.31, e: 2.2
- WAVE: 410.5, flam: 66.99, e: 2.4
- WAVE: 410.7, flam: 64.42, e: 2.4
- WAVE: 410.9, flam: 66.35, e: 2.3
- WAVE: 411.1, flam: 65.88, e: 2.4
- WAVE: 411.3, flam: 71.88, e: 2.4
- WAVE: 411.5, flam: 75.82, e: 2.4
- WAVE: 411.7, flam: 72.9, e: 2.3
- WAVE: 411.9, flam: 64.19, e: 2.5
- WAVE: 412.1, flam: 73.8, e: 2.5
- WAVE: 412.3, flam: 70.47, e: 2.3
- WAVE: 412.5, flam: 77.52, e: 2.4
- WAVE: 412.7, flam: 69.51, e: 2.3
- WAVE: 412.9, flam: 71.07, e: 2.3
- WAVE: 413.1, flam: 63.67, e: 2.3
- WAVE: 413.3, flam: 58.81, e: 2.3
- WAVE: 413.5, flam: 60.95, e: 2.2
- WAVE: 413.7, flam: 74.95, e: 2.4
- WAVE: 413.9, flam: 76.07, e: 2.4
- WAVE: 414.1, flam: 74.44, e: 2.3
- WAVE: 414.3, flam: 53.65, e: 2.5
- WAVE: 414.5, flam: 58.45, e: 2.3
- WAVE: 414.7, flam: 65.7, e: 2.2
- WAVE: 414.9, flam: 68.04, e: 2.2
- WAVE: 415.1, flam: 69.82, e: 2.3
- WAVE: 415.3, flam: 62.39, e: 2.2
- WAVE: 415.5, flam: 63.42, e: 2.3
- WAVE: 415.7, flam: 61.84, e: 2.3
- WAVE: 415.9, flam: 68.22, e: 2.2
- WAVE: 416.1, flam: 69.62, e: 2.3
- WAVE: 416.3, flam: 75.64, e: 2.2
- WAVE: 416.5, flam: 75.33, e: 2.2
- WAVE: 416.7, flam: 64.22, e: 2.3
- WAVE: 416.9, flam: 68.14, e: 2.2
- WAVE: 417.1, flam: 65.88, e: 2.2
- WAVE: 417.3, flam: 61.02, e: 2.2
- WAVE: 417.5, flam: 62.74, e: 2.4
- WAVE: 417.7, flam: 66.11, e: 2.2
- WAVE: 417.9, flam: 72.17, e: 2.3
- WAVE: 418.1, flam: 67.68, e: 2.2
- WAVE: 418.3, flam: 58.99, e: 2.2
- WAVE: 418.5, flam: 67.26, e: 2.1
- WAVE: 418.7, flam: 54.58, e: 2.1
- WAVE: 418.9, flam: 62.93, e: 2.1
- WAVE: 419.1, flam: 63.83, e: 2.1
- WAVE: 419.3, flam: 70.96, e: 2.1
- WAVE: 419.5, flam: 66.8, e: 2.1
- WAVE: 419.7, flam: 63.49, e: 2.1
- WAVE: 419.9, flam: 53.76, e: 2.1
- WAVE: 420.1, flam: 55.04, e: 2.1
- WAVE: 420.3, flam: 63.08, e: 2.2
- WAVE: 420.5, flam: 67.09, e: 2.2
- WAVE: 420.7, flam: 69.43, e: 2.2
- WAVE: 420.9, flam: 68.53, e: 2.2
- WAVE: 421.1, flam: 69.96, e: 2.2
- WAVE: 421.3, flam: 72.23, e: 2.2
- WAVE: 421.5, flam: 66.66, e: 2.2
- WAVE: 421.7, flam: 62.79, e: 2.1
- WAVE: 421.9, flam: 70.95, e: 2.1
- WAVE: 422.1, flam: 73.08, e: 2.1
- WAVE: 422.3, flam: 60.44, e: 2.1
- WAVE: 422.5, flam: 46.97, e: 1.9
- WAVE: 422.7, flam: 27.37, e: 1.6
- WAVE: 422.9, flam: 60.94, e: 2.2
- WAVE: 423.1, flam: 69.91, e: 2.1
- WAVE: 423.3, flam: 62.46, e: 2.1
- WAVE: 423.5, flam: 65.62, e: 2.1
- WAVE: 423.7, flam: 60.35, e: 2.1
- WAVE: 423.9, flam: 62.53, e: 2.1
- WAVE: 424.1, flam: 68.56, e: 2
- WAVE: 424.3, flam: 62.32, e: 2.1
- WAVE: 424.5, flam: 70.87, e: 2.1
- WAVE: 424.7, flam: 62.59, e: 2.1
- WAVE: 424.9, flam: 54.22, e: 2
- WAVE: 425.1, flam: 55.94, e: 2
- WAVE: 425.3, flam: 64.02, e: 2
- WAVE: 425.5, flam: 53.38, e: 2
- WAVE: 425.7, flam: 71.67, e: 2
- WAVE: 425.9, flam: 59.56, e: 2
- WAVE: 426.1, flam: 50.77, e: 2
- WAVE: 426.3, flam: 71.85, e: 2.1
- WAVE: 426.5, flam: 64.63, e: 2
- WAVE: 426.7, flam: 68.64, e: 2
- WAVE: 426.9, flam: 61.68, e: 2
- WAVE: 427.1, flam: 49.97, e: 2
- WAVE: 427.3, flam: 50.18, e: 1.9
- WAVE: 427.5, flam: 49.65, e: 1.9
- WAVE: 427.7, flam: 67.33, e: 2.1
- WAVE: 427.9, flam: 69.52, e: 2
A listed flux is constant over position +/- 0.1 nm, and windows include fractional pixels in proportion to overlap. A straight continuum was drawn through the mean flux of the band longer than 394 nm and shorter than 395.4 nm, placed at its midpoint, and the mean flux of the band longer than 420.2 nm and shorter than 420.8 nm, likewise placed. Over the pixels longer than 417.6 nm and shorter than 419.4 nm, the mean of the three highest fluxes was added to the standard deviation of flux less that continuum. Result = 76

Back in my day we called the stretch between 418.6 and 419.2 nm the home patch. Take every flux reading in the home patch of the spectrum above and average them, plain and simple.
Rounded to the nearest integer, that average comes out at 60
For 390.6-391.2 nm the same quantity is 48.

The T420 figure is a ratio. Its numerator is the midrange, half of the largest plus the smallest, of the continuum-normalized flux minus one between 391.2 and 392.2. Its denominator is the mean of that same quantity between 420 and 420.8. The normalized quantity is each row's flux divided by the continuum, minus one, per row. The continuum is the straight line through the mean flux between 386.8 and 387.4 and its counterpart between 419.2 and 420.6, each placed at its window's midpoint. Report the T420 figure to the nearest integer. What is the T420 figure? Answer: 17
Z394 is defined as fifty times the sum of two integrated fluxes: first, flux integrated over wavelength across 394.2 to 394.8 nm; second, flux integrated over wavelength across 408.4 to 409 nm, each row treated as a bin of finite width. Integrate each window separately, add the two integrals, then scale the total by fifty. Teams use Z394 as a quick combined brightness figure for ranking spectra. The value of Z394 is 3151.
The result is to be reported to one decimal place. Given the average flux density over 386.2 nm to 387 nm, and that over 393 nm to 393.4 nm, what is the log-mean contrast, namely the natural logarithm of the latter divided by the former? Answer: -1.5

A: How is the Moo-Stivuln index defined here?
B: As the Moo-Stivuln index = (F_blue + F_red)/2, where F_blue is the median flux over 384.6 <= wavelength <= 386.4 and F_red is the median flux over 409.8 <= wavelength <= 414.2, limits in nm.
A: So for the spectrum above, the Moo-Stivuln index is 54.7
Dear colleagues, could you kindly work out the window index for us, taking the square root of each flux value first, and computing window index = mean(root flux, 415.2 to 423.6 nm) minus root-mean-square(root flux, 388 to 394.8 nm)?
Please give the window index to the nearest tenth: 2.0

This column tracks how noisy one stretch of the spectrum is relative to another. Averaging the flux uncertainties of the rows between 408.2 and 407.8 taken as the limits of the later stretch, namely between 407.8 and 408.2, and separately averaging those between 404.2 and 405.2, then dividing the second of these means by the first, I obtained 0.98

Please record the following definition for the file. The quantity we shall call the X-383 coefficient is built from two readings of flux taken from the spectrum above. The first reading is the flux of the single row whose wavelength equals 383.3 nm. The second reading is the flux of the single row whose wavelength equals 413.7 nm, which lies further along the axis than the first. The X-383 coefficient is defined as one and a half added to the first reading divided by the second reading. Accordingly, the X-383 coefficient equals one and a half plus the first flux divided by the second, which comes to 1.69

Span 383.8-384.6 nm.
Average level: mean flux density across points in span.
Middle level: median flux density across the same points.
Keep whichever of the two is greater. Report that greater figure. 32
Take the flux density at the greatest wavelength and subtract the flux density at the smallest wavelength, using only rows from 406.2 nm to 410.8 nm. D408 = 21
